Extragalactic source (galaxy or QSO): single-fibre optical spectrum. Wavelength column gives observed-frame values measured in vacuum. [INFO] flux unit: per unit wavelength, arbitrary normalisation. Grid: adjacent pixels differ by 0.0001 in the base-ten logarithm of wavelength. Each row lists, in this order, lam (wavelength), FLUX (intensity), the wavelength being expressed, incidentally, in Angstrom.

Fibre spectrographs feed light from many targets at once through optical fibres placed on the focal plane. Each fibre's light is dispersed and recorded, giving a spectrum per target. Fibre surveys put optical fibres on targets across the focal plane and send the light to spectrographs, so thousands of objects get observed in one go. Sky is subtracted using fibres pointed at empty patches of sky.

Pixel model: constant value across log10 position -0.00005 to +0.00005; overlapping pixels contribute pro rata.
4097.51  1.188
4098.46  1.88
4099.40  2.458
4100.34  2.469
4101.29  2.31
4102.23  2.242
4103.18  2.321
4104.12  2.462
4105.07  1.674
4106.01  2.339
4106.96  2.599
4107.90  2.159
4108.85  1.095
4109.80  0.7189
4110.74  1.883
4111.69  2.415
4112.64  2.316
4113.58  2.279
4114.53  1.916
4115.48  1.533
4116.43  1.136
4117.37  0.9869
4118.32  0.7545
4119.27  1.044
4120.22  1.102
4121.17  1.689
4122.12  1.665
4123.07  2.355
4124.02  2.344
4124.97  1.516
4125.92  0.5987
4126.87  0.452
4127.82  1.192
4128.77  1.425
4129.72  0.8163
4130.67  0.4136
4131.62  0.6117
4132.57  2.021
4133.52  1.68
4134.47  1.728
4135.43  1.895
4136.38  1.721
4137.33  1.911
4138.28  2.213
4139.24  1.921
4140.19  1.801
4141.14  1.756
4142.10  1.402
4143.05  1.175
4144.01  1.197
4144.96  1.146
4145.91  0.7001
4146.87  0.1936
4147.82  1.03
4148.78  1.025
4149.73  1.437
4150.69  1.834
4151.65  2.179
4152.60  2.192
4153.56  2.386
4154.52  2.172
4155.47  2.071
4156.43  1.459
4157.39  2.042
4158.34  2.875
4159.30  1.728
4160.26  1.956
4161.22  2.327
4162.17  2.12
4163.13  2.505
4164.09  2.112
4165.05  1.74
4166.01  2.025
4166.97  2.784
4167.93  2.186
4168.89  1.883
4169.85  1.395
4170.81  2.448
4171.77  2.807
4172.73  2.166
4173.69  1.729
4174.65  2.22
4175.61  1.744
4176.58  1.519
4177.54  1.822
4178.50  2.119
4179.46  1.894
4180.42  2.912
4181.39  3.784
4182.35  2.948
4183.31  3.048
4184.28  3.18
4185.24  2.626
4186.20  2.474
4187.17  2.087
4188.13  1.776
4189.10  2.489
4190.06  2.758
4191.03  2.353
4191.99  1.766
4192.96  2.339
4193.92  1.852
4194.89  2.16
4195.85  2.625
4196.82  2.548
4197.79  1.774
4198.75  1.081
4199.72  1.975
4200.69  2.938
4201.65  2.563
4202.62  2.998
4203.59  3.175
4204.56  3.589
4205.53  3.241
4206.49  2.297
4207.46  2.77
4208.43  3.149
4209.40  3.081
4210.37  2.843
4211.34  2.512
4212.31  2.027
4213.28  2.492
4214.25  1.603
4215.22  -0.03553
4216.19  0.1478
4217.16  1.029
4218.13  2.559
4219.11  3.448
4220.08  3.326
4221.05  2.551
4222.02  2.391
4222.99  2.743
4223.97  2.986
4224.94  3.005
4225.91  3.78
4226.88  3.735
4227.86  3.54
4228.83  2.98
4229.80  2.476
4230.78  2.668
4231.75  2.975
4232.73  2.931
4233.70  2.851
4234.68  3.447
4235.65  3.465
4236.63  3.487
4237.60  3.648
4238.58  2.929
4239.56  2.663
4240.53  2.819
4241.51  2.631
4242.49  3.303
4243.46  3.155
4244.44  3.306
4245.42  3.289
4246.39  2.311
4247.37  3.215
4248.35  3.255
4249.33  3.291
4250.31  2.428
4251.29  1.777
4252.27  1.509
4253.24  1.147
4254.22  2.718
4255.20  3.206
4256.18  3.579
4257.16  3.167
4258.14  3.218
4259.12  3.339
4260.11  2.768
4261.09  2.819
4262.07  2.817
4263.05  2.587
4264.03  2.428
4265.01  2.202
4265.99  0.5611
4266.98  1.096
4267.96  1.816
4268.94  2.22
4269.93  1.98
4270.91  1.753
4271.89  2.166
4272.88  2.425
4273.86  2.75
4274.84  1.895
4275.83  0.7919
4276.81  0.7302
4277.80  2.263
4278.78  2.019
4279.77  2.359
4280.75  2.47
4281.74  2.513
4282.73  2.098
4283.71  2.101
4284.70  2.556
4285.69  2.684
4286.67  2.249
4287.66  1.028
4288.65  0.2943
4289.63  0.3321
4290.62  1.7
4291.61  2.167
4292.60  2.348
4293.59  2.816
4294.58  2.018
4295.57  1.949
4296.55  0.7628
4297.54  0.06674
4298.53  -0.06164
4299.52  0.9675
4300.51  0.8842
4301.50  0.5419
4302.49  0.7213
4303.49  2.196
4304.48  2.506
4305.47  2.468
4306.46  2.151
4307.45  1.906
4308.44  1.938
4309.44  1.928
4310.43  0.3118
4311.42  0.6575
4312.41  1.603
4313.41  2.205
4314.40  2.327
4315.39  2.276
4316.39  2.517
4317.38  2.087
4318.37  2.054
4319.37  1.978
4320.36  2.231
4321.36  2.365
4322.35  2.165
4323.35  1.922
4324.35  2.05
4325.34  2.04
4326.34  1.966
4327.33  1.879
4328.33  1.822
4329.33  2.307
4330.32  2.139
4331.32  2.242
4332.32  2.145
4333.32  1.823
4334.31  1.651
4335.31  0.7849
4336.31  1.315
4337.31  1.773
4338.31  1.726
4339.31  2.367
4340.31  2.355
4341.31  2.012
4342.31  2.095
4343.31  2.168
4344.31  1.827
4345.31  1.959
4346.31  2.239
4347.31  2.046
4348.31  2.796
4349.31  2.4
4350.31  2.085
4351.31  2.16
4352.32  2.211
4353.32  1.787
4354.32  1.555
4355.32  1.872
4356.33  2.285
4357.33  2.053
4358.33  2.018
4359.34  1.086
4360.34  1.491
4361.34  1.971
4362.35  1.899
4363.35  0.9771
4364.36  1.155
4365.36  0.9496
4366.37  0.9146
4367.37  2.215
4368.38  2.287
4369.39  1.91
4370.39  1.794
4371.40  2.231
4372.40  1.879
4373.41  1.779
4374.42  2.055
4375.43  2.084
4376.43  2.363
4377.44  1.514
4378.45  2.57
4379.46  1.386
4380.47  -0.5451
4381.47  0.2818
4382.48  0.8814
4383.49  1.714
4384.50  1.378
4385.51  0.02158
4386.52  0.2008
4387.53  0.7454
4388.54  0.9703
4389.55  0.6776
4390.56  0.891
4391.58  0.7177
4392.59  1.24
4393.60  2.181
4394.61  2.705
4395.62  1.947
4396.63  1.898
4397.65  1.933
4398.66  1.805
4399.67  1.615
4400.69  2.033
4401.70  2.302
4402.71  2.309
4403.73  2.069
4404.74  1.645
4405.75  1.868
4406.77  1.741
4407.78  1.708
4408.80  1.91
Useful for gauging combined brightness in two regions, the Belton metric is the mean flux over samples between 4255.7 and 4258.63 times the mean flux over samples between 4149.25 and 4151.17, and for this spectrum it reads 5.4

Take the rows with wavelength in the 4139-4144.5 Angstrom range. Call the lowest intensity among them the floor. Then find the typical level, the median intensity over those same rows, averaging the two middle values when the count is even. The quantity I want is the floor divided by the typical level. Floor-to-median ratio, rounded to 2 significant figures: 0.74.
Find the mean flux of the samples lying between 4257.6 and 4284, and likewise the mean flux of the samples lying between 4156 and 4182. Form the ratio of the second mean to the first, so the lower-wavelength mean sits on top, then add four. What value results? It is 5.0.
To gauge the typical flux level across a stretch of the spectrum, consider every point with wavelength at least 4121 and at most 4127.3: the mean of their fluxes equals 1.5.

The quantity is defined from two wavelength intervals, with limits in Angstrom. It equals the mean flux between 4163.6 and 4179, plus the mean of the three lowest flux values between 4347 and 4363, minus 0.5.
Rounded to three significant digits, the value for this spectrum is 2.92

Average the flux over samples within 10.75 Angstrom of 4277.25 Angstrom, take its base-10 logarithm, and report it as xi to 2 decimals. 0.30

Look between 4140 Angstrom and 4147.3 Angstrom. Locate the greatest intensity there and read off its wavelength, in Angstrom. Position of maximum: 4140.19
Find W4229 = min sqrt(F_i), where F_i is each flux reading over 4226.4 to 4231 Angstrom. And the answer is 1.57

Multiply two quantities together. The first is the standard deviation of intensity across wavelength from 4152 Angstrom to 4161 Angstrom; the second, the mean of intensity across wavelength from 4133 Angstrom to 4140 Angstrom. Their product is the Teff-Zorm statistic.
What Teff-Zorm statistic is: 0.7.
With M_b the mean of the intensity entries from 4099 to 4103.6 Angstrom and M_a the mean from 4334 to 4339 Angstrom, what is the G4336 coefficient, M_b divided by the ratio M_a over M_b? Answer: 3.8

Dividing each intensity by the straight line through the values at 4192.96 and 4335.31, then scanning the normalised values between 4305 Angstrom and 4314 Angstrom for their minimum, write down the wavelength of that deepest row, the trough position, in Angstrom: 4310.43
